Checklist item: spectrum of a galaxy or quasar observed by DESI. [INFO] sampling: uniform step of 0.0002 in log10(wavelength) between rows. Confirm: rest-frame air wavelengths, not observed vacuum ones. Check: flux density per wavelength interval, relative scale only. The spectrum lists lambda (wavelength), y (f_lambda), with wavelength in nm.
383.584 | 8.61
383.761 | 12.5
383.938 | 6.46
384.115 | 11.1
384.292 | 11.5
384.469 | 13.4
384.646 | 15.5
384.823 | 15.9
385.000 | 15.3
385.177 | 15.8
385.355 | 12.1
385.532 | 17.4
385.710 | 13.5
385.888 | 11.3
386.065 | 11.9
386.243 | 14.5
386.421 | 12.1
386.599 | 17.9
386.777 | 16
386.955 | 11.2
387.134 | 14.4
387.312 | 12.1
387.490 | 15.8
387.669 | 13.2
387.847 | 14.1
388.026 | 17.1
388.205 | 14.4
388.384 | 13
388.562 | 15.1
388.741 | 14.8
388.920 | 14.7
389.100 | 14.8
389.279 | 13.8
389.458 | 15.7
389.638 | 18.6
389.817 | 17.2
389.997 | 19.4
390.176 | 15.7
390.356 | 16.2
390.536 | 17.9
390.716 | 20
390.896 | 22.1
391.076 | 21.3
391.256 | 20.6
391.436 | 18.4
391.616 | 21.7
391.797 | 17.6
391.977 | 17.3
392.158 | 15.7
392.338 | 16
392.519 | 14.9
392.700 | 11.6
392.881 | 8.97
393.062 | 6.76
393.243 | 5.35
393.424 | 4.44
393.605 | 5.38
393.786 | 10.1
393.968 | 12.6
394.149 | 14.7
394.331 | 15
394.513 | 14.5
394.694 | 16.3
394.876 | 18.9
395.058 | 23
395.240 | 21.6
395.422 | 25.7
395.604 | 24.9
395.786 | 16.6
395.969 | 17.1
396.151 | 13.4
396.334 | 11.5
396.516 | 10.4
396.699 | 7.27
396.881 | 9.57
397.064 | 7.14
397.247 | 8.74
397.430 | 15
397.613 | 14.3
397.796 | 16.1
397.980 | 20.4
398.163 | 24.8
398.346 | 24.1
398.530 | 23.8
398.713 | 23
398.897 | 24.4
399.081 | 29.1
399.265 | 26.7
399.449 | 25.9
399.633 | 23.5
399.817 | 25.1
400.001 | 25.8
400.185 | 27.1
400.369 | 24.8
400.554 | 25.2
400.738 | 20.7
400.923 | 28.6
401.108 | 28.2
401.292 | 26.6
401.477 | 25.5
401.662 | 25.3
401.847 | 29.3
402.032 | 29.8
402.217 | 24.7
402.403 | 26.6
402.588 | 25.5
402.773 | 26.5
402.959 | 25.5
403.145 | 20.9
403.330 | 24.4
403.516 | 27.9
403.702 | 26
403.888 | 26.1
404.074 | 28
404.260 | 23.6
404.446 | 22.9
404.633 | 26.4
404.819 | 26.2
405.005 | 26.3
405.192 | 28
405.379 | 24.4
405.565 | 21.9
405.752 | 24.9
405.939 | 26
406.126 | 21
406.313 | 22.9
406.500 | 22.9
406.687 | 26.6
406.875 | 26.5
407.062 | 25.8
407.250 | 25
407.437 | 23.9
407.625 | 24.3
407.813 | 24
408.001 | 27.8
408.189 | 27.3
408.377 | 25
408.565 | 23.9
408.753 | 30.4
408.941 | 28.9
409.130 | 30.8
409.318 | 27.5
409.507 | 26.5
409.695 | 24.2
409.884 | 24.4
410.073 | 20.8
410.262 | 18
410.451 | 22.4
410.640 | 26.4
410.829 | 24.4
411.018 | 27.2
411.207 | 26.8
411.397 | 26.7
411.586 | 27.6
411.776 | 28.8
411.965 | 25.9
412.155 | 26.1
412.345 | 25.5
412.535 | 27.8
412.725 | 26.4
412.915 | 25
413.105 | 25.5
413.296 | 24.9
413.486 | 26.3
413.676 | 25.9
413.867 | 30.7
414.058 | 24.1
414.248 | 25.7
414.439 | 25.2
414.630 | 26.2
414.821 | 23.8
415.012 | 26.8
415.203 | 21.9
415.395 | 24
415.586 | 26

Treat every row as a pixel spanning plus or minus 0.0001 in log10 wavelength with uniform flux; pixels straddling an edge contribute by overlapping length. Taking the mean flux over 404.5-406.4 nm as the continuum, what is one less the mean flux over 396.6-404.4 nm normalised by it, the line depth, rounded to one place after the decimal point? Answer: 0.1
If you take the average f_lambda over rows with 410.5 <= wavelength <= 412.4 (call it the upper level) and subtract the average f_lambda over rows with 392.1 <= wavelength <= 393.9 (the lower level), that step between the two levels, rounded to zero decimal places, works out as 17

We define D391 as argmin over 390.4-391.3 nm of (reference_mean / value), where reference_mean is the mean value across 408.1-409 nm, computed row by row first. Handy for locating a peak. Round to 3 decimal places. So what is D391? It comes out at 390.896 nm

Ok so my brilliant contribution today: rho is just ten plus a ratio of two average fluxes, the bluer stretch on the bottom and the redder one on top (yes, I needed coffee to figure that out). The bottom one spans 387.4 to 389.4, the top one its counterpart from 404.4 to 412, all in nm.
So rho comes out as 11.7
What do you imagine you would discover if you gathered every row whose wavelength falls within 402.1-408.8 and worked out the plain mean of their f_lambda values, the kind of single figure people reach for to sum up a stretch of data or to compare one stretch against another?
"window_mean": 25.3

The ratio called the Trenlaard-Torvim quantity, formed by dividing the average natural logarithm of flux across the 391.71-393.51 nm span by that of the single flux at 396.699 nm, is 1.19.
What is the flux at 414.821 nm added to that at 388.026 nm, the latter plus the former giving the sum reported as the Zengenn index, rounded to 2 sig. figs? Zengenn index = 41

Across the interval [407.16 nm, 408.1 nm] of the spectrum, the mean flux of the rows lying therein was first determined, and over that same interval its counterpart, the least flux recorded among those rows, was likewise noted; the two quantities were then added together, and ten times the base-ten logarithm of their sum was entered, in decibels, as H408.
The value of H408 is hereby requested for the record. 16.9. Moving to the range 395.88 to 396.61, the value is 13.7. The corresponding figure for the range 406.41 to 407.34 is 16.8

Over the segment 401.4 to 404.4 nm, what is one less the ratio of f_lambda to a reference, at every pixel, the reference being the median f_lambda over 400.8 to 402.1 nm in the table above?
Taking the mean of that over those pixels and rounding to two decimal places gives 0.08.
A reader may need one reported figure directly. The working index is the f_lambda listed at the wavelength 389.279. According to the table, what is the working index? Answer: 13.8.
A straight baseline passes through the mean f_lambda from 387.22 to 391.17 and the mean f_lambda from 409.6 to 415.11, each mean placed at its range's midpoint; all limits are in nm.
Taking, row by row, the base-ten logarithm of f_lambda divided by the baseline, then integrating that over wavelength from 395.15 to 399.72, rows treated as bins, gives -0.3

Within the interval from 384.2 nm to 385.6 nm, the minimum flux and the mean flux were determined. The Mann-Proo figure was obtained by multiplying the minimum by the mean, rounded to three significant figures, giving 168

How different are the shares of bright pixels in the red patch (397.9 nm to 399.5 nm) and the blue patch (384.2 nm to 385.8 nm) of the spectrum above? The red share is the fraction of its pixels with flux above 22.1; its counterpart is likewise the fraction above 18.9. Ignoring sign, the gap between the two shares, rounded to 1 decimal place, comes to 0.9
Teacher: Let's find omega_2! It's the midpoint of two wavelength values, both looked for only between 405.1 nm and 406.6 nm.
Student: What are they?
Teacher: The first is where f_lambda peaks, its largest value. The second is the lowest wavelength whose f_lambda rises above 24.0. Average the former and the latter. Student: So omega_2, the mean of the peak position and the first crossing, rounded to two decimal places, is 405.19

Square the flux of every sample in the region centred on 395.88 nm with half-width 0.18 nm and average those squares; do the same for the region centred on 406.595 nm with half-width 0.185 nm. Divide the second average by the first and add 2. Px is 4.2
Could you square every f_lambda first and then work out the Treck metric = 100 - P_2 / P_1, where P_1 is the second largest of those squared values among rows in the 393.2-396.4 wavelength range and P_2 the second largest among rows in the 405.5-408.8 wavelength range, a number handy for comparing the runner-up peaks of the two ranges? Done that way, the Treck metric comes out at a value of 98.8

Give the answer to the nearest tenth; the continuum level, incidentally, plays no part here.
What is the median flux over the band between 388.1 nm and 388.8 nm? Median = 14.6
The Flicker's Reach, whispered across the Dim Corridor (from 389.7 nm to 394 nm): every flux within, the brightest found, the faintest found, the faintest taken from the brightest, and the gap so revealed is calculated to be 18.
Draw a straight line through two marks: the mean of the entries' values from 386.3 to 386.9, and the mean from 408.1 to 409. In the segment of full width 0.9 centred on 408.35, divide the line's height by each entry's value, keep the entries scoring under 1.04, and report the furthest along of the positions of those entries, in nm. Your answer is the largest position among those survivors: 408.753 nm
